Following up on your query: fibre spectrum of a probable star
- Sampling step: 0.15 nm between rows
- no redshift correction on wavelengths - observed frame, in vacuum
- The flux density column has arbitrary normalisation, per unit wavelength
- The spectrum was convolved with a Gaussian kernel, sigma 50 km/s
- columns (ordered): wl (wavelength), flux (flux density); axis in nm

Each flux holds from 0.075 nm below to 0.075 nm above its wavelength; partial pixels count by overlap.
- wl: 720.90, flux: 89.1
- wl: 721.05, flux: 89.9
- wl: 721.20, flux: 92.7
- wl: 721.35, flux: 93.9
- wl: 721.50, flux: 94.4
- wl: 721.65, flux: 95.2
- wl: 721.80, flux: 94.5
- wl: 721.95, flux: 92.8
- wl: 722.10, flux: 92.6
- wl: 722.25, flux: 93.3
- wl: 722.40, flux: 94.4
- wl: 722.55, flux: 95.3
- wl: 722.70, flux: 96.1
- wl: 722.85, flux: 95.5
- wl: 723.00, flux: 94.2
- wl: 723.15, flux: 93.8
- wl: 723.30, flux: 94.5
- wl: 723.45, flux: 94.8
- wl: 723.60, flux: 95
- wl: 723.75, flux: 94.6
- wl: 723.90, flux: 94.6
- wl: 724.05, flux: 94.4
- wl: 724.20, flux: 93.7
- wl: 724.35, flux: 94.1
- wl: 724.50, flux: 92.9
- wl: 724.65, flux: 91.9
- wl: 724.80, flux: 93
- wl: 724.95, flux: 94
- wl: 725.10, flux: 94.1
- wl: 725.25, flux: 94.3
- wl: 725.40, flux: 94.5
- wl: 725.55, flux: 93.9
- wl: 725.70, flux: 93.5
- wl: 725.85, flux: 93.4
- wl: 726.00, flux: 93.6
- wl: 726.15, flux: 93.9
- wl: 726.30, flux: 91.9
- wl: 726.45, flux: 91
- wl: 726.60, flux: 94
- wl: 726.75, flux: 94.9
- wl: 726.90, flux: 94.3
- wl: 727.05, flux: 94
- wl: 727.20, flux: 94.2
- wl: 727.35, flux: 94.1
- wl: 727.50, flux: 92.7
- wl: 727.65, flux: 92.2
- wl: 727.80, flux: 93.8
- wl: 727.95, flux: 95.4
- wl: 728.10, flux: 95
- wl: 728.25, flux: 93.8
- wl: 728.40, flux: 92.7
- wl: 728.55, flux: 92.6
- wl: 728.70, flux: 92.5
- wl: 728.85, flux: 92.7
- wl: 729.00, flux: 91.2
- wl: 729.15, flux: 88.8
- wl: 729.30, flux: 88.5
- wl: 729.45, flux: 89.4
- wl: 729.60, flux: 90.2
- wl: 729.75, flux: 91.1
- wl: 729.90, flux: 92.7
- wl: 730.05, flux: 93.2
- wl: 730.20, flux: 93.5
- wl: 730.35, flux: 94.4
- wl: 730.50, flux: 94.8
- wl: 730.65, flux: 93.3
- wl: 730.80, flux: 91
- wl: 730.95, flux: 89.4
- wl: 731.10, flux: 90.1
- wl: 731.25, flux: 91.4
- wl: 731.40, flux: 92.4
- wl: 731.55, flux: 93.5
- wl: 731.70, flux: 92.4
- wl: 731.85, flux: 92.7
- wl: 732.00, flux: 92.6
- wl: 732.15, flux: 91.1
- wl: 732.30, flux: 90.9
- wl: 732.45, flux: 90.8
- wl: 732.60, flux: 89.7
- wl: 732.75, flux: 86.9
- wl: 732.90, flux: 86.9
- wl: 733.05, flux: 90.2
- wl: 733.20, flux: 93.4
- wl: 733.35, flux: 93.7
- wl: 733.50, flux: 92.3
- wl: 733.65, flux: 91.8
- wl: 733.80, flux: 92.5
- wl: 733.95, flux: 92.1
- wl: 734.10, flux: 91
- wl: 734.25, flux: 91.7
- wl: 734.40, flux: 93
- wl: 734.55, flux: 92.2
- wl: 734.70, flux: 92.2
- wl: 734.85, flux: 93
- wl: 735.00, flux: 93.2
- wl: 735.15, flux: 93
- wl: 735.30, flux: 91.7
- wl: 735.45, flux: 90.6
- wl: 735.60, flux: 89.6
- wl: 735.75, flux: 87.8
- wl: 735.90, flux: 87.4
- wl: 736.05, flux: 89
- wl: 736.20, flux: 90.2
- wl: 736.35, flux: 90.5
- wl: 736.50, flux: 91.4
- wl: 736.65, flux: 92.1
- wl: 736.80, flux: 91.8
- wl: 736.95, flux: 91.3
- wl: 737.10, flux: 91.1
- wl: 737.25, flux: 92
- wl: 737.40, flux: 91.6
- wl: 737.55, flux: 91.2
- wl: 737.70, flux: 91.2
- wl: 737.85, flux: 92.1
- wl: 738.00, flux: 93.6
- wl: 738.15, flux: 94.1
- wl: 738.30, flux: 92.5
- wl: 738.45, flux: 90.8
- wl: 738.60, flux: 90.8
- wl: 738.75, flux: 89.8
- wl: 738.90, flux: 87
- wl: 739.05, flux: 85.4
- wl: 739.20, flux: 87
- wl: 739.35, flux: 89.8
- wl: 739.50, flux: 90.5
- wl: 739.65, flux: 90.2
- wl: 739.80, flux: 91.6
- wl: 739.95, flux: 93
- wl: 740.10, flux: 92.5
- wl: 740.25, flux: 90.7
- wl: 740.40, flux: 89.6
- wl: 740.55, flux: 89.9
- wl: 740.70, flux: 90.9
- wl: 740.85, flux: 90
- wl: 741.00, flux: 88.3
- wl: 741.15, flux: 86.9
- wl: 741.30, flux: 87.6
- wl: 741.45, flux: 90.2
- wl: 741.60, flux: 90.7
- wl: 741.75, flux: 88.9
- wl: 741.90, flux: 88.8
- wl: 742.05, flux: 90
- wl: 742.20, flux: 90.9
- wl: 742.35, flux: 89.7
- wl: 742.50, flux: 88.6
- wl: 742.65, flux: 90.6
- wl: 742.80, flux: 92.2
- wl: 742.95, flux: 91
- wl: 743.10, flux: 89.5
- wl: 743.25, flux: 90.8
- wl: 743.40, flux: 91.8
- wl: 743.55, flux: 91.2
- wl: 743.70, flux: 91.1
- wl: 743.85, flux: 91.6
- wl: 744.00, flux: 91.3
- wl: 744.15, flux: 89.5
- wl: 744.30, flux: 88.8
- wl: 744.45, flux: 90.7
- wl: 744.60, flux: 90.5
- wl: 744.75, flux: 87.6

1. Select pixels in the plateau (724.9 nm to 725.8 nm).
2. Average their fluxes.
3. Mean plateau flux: 94.0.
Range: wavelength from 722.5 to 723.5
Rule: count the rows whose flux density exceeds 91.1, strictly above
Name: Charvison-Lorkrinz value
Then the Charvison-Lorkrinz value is 7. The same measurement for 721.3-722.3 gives 7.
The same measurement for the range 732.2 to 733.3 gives 1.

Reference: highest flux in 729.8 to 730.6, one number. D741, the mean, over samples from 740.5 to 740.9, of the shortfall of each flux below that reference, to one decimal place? 4.5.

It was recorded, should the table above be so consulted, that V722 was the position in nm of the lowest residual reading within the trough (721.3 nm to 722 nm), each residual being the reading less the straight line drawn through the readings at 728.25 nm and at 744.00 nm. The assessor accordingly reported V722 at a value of 721.95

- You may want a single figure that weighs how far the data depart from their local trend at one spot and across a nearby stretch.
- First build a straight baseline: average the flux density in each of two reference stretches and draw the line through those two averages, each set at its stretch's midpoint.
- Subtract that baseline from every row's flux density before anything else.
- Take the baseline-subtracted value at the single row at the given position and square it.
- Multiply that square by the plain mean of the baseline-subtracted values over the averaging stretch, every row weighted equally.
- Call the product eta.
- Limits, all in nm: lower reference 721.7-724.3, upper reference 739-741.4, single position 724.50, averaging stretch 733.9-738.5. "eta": 0.8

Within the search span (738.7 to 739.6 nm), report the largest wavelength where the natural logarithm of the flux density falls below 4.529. 739.50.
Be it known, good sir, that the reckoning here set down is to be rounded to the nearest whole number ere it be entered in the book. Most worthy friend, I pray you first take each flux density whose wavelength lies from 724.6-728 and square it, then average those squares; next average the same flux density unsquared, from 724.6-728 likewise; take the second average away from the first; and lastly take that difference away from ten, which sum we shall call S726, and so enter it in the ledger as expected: -8657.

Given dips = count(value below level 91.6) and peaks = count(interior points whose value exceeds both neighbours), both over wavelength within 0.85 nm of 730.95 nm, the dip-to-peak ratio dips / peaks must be 2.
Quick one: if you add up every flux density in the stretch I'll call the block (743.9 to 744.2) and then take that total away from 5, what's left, -176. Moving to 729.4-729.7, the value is -175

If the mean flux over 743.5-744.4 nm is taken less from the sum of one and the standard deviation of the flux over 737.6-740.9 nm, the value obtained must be -87.5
